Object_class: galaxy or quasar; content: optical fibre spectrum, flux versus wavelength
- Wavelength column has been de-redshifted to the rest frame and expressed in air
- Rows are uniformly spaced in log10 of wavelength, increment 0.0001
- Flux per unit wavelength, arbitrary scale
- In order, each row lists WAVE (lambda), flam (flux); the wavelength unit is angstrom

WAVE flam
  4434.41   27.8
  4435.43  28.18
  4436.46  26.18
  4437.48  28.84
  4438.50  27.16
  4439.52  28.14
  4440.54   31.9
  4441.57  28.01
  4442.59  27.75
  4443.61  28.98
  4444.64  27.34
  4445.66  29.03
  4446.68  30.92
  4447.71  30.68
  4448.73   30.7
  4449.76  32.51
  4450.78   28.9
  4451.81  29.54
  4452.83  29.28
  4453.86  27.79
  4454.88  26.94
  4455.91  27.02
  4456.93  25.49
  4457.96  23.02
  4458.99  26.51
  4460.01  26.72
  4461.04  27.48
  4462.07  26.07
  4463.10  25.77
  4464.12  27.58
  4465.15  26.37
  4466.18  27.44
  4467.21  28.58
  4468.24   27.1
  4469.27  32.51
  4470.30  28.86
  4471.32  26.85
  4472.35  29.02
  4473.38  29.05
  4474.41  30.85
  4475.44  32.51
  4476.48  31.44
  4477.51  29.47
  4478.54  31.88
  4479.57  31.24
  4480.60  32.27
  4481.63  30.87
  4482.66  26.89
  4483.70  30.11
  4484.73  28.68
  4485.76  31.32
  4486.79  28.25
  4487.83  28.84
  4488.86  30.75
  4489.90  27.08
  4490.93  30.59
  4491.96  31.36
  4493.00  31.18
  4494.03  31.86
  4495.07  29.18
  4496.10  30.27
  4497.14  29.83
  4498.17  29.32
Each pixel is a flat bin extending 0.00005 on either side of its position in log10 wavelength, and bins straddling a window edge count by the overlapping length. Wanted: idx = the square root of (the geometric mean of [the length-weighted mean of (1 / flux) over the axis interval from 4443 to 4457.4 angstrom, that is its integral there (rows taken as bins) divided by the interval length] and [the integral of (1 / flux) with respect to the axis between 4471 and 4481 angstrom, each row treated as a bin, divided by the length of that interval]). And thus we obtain 0.184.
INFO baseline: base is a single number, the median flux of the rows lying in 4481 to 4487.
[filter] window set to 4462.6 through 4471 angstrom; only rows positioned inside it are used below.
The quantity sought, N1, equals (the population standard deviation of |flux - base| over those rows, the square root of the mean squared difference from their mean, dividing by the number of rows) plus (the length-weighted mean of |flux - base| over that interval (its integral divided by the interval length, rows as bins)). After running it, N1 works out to 3.18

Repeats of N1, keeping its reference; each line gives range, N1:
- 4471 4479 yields 2.62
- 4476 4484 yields 2.68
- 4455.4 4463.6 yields 4.67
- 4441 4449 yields 1.80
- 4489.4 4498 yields 2.15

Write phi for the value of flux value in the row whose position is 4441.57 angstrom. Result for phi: 28.01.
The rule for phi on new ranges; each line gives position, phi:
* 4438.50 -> 27.16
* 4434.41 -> 27.8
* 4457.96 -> 23.02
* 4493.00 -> 31.18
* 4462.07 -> 26.07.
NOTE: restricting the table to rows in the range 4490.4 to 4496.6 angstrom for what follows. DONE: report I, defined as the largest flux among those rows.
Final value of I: 31.86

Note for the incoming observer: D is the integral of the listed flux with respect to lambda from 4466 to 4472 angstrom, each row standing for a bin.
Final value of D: 172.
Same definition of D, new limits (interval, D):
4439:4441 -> 60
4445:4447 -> 60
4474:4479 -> 156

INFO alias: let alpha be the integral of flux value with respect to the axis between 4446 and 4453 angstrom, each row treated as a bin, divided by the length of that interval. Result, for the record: 30.4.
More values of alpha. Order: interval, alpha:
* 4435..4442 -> 28.3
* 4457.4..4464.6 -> 26.2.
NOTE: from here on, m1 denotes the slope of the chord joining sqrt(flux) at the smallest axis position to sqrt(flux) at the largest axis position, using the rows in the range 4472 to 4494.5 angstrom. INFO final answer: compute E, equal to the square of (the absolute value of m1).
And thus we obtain 0.0001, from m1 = 0.01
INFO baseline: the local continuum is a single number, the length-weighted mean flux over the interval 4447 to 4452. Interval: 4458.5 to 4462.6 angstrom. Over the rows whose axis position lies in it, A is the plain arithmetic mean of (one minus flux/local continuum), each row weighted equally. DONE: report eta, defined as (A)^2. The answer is 0.0155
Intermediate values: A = 0.12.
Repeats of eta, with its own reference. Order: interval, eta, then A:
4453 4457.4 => 0.0146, 0.12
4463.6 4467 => 0.0122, 0.11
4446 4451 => 0.0001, -0.01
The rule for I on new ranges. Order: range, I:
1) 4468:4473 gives 32.51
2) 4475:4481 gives 32.51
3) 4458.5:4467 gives 27.58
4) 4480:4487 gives 32.27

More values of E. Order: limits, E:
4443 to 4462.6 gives 0.0002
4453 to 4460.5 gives 0.0003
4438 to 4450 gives 0.0019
